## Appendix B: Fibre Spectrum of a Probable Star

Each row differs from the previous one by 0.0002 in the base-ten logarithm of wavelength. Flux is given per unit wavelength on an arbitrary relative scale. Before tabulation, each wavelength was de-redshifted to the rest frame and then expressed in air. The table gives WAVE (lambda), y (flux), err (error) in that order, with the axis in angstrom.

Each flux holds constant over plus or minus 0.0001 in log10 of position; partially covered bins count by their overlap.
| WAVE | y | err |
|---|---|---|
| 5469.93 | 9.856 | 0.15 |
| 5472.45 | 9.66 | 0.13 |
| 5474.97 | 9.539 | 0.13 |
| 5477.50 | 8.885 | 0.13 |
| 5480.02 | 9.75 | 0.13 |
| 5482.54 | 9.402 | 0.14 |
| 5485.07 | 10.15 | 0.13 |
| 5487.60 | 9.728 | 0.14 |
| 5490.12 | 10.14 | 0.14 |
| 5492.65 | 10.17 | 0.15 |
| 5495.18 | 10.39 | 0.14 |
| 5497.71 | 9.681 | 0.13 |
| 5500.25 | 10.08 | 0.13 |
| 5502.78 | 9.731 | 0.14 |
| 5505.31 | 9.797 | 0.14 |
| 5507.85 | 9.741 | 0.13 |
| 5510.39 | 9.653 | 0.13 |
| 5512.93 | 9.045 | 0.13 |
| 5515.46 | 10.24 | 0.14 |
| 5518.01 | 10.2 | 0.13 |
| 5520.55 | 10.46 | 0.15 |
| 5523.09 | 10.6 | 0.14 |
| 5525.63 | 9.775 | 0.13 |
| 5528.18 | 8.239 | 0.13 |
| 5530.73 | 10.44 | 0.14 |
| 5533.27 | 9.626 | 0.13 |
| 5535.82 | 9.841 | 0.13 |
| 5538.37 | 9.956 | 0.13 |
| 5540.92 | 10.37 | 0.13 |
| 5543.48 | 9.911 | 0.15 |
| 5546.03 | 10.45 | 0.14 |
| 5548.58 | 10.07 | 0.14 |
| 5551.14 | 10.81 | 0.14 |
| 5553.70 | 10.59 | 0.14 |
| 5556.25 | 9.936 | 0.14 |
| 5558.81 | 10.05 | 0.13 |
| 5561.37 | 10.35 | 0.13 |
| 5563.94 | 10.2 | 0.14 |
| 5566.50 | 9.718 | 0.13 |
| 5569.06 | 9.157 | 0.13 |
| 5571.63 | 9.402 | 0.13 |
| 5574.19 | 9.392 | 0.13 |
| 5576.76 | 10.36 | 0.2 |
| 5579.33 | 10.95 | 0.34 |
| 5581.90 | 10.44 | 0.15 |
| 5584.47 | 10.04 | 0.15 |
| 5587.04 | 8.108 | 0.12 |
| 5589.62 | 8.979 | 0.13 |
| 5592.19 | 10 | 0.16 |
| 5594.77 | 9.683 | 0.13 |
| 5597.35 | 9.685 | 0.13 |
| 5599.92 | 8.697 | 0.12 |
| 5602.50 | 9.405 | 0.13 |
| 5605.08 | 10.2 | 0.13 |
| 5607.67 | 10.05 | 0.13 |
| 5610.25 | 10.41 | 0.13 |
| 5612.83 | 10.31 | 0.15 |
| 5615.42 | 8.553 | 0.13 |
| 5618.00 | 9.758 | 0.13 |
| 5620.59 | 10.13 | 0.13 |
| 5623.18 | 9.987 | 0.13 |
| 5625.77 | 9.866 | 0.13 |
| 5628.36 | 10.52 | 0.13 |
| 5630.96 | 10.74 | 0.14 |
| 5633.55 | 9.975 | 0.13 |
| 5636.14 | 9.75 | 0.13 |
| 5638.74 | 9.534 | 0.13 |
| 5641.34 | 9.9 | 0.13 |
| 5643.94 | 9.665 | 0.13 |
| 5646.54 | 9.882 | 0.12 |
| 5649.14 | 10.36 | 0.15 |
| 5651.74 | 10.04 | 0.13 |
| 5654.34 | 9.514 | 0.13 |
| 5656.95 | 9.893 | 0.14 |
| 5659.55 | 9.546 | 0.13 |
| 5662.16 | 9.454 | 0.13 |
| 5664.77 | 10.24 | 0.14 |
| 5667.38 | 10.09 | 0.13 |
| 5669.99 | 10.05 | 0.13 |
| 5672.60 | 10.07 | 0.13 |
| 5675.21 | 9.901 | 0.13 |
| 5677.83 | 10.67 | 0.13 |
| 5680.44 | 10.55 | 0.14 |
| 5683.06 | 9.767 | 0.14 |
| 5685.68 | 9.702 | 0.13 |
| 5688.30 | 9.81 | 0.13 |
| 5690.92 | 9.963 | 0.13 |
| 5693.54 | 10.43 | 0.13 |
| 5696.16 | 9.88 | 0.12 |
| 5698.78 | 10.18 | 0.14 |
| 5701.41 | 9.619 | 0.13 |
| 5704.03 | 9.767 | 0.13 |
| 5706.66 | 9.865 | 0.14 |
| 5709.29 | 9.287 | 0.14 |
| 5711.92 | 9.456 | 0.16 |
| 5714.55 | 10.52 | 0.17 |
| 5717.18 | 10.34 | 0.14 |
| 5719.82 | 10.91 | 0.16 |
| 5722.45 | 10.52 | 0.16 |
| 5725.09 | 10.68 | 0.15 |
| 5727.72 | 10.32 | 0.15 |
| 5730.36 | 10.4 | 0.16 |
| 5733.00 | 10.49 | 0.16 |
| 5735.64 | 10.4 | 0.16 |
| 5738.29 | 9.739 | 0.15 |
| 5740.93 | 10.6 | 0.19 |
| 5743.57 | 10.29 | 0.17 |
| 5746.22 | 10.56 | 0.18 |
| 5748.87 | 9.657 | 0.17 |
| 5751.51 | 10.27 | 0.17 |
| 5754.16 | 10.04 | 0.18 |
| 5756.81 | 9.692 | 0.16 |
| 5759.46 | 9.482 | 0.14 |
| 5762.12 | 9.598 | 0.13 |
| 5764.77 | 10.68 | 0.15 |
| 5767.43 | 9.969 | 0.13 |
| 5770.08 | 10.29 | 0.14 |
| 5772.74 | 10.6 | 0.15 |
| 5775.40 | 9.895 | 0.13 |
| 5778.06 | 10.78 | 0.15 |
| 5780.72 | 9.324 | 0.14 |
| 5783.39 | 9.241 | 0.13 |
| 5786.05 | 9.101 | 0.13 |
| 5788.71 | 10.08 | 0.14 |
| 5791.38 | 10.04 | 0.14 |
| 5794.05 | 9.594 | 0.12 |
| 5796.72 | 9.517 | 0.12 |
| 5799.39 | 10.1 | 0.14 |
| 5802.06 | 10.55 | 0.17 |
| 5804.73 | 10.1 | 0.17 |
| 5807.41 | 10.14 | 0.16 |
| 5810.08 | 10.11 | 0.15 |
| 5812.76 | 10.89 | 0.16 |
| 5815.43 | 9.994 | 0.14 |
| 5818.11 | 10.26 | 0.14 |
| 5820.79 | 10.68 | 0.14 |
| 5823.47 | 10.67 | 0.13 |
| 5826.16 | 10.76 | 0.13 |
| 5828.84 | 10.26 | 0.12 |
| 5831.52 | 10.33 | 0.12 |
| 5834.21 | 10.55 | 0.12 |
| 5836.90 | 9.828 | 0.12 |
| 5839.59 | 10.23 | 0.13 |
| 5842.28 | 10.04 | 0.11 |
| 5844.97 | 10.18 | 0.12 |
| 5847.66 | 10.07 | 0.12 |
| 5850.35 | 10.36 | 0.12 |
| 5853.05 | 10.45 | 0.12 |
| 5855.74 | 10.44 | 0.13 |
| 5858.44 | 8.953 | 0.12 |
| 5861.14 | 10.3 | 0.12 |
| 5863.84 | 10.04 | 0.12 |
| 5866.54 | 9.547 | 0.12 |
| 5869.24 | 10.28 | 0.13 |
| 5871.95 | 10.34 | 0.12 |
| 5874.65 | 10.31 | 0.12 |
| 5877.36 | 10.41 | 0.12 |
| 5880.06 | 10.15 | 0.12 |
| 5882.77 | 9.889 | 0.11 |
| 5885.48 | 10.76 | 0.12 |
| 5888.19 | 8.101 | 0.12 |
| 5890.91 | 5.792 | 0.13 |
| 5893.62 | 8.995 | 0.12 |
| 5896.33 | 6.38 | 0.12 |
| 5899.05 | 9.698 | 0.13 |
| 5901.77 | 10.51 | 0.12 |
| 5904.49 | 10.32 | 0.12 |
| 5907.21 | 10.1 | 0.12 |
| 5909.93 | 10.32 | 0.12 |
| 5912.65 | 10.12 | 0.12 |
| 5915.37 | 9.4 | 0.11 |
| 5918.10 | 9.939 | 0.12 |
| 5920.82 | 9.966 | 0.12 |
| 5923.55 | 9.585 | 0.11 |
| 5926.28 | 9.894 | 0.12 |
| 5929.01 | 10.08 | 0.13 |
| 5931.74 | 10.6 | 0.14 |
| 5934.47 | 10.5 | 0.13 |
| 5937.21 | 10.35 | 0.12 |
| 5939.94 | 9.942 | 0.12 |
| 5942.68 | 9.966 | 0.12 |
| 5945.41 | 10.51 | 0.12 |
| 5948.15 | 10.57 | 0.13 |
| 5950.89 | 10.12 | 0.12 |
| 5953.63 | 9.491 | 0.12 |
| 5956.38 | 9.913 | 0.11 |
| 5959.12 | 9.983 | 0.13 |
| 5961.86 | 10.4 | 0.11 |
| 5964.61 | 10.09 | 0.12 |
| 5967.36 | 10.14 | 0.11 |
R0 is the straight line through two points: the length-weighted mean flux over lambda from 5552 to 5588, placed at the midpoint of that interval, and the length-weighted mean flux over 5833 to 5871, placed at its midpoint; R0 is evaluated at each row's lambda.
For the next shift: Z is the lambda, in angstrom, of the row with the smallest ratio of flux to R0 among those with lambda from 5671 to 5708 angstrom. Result 5701.41 angstrom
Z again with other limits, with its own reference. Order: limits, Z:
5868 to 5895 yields 5890.91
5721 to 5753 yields 5748.87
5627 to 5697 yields 5662.16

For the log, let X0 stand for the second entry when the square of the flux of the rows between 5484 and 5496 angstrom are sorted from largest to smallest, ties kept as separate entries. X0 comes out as 103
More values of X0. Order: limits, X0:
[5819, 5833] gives 114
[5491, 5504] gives 103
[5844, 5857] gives 109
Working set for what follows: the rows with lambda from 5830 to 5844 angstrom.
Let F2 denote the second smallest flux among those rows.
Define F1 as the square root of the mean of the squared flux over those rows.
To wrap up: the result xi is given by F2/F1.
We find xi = 0.98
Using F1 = 10.2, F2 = 10.04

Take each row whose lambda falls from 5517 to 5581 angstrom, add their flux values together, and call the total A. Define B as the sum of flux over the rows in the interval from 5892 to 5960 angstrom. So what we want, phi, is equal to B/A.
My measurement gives 0.99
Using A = 251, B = 247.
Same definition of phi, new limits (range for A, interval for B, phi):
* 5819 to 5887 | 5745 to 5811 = 0.97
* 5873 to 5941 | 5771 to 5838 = 1.05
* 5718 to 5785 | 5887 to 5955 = 0.95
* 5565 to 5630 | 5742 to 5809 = 1.02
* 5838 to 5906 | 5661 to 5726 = 1.04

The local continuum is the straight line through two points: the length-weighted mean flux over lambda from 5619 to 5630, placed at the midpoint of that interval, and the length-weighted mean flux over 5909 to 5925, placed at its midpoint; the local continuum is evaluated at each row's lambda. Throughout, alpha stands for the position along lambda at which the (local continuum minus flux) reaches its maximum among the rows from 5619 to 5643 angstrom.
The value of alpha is 5638.74 angstrom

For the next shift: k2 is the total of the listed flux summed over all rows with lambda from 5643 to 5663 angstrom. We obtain 78.4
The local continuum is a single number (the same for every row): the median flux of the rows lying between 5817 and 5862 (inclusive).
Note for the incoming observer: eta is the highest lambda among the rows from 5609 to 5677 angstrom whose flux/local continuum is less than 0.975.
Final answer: 5675.21 angstrom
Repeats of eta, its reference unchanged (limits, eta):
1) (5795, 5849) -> 5842.28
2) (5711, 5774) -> 5767.43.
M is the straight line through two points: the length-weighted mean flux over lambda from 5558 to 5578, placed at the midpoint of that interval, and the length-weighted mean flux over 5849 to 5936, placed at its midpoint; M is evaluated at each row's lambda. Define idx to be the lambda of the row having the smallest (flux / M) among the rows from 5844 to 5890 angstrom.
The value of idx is 5888.19 angstrom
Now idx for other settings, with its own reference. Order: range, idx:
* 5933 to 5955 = 5953.63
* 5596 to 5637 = 5615.42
